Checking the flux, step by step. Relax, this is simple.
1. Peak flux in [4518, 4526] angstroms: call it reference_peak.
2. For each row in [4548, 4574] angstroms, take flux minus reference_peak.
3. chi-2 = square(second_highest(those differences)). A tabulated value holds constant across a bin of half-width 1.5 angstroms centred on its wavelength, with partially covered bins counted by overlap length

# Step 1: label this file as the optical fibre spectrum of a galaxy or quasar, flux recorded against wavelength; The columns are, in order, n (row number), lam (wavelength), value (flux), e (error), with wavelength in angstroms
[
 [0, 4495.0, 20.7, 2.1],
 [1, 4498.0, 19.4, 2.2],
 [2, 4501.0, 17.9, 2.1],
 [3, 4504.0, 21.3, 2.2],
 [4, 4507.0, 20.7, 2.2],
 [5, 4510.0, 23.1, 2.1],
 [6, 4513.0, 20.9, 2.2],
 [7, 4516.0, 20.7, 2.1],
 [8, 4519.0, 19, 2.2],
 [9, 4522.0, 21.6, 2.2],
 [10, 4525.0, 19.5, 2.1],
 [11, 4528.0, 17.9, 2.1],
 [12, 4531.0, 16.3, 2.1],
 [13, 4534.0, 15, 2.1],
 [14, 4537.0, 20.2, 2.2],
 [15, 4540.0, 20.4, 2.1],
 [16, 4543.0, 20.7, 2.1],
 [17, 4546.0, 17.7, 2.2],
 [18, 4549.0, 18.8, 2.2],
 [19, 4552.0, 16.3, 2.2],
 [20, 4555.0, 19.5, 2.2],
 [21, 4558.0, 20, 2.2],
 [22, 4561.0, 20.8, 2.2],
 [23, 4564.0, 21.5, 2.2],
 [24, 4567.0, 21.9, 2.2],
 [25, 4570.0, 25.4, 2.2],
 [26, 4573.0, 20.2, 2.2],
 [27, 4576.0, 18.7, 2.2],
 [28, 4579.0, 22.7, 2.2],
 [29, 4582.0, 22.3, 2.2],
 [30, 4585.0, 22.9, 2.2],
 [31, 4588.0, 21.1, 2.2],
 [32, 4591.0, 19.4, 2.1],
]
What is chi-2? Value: 0.1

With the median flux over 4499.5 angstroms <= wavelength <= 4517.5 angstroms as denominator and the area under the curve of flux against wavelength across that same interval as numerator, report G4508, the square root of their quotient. 4.24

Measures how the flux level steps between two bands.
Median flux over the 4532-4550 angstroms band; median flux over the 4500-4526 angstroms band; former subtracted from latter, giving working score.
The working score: 1.2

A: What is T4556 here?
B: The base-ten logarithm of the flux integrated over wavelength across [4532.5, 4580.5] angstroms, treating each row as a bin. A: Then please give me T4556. 2.98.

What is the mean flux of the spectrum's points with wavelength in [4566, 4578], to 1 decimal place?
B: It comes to 21.6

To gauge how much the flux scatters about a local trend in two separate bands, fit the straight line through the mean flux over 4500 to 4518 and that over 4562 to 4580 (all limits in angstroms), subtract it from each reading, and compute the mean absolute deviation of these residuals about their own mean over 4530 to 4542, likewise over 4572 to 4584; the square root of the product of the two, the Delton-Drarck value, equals 1.84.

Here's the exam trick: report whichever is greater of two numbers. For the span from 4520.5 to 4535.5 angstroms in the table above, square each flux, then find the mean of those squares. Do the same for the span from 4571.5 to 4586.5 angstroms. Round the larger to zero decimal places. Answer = 459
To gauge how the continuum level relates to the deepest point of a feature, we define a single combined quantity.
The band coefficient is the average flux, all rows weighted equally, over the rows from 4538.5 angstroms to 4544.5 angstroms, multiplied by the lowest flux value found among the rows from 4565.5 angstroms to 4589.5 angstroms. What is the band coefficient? 384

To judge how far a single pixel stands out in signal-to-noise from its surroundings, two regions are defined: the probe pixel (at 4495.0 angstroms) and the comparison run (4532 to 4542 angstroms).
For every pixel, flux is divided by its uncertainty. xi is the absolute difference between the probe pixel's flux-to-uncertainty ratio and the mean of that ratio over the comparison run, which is 1.2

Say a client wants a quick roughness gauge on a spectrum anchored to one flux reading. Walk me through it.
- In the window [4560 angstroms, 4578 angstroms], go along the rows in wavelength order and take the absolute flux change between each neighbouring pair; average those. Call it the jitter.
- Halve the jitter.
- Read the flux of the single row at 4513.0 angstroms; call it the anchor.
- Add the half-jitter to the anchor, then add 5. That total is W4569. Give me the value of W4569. 27.0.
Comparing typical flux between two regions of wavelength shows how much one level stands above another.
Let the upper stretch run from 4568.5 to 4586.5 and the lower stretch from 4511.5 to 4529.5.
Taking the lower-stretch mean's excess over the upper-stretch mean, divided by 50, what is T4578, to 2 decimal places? -0.04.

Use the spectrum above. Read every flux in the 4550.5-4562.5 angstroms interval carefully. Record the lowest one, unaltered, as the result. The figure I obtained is 16.3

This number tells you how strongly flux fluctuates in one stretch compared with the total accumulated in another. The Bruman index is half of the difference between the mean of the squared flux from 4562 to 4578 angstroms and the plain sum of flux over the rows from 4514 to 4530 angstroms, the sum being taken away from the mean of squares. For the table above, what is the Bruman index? 185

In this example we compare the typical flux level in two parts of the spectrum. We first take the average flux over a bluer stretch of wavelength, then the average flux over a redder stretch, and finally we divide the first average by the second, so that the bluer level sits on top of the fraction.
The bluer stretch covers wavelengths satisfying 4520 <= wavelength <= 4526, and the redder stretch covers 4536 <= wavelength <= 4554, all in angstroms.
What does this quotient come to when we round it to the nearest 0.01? 1.08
